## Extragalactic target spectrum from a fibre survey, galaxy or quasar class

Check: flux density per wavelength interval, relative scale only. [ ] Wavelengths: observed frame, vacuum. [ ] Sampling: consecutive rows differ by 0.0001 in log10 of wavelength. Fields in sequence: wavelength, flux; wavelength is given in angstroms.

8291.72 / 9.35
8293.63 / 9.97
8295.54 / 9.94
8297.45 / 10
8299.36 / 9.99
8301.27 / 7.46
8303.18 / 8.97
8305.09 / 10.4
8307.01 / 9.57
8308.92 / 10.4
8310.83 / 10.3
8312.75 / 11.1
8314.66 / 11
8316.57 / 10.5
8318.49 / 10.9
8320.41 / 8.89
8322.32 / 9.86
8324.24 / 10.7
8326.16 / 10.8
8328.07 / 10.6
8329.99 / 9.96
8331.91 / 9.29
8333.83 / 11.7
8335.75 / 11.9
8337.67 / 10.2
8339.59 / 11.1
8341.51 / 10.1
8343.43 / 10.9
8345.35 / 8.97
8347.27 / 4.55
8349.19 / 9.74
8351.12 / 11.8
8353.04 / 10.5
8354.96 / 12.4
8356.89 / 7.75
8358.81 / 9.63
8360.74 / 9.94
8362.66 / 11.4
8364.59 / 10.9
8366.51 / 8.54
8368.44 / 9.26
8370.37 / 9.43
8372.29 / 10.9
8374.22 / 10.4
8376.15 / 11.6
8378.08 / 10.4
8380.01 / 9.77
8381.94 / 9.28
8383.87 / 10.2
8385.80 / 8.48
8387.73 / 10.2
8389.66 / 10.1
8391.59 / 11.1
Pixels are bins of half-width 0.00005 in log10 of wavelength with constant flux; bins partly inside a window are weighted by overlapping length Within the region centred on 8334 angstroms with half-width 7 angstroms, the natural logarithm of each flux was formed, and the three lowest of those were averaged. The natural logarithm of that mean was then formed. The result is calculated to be 0.826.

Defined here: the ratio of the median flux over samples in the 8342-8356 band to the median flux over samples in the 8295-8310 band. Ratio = 1.05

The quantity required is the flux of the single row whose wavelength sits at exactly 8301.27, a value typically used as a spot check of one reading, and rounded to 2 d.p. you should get 7.46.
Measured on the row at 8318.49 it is 10.90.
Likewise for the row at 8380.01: 9.77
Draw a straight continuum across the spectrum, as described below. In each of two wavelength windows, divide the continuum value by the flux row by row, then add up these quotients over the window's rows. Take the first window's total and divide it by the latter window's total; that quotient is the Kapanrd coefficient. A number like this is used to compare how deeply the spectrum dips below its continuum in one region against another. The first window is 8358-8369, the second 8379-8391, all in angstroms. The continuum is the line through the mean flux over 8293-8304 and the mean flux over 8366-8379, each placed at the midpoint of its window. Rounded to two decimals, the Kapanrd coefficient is 0.96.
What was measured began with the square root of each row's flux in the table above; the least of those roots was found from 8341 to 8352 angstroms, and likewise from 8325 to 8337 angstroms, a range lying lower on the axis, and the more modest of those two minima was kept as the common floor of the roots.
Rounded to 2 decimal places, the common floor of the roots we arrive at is 2.13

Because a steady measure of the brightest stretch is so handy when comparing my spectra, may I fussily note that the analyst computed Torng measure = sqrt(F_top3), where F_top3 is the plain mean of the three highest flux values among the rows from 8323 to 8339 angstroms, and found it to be 3.39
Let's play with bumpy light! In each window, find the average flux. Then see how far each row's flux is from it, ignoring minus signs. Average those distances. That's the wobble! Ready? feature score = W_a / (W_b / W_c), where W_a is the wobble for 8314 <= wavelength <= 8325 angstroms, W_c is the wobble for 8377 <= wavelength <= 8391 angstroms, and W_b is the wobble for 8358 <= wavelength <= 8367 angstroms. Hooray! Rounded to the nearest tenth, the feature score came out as 0.4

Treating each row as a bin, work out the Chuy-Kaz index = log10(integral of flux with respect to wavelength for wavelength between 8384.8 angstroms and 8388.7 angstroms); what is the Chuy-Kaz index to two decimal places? 1.56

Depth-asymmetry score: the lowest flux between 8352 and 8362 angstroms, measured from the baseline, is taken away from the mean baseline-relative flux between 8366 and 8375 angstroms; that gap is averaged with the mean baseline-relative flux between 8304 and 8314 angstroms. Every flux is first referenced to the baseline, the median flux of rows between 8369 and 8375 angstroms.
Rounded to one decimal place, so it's 1.0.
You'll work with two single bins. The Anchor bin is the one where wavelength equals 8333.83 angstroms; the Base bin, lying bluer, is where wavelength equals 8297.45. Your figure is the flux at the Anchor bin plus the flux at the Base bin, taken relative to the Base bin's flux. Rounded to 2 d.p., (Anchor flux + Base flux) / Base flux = 2.17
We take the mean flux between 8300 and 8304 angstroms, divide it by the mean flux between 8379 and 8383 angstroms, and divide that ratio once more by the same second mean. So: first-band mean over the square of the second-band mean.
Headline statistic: 0.091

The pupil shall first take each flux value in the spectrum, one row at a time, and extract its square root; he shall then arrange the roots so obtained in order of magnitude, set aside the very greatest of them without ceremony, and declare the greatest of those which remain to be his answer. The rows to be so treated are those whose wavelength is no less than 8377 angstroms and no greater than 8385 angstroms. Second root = 3.19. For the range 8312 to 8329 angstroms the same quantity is 3.32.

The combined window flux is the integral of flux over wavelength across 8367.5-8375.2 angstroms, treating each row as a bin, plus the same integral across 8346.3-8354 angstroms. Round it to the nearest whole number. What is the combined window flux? 147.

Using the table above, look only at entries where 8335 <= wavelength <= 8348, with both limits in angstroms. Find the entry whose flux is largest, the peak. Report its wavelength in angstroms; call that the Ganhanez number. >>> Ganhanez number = 8335.75 angstroms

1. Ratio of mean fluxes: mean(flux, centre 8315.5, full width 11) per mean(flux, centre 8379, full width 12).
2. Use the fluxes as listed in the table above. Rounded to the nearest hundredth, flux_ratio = 1.02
